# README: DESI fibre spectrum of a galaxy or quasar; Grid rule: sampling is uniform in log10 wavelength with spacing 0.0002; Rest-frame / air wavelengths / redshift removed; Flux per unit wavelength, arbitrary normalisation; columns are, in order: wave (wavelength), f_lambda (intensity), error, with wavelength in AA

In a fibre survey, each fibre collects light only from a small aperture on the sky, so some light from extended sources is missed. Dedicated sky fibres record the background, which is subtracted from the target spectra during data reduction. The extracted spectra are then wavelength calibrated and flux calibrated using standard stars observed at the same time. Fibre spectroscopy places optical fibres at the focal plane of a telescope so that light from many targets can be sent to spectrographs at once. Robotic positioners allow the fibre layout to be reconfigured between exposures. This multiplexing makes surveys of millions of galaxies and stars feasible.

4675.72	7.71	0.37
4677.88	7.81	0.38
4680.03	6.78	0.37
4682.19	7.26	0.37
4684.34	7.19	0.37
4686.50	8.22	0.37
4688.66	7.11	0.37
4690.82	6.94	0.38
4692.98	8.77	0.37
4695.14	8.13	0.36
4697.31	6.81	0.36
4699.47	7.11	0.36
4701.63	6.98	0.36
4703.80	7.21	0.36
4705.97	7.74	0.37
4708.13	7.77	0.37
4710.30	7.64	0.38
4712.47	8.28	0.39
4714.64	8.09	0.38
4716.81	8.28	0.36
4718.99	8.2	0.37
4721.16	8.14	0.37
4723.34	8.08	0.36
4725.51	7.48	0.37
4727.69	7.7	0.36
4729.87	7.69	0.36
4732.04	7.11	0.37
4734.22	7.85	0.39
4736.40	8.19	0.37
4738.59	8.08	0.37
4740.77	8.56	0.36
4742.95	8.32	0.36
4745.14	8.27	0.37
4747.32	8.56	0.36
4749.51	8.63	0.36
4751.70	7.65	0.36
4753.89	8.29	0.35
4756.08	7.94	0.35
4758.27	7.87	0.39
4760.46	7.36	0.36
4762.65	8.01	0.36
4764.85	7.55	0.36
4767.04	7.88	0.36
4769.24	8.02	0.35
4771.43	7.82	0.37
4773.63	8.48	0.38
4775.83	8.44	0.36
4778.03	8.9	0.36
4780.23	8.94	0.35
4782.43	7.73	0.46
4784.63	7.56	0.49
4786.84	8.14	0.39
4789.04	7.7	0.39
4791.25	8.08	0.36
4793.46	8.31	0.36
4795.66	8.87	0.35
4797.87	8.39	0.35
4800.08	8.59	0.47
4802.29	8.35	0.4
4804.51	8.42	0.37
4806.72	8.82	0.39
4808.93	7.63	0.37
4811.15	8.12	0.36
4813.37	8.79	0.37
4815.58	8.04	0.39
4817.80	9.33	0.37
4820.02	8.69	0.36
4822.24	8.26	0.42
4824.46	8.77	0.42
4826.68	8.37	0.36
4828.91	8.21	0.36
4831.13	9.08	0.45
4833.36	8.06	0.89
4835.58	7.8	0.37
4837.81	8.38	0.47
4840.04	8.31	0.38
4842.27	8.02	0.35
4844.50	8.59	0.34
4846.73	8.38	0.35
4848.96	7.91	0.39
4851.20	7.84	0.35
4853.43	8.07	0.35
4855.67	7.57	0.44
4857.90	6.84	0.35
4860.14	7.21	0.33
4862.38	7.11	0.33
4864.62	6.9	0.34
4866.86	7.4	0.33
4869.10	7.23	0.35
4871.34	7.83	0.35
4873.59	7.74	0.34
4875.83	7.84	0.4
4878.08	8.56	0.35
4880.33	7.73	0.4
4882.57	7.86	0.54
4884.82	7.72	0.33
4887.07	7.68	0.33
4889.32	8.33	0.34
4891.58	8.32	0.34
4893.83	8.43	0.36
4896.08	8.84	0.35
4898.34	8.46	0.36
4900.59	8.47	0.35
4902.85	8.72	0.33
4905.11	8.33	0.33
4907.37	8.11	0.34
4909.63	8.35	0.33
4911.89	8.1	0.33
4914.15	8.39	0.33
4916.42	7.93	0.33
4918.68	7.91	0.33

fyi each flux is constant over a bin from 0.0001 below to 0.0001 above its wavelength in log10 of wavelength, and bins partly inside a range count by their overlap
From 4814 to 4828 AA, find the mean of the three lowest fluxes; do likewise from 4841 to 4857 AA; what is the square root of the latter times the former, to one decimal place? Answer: 8.0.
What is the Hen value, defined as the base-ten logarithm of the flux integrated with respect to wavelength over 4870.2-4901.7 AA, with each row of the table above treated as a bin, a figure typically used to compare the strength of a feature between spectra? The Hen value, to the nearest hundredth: 2.41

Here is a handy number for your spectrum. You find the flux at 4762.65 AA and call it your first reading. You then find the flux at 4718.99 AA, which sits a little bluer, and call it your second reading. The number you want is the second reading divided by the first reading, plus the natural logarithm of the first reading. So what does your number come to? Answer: 3.10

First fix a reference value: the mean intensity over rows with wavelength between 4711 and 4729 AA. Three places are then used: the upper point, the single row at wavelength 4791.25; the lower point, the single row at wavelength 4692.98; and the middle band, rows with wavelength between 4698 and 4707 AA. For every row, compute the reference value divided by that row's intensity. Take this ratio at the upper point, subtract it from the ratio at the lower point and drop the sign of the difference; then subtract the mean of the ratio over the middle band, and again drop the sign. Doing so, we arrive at 1.03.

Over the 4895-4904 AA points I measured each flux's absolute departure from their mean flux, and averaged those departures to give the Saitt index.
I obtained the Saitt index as 0.16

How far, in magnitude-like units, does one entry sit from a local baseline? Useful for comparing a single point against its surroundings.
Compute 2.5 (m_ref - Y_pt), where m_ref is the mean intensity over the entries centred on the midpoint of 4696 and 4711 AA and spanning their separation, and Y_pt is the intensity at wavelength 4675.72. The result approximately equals -1.0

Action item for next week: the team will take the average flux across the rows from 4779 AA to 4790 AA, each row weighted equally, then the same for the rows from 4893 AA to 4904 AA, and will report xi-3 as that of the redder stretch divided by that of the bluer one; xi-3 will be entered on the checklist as 1.07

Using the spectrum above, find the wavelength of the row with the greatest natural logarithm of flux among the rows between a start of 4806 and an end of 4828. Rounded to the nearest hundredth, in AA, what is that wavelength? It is 4817.80 AA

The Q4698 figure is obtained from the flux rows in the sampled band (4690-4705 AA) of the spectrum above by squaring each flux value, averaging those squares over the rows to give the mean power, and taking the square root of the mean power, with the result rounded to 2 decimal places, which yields 7.45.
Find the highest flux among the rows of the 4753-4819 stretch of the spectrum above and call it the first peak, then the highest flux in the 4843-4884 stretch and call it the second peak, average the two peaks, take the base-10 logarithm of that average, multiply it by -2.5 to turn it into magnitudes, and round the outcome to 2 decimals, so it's -2.38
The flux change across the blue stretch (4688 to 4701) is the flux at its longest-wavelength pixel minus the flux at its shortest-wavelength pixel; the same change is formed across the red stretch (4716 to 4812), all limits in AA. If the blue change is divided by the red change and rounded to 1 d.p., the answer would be 0.0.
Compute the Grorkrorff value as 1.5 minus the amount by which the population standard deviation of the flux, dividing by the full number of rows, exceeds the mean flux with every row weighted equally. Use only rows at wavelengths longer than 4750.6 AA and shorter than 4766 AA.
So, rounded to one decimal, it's 9.0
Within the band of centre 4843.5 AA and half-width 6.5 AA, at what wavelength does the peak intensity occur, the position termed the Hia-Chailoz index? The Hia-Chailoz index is 4844.50 AA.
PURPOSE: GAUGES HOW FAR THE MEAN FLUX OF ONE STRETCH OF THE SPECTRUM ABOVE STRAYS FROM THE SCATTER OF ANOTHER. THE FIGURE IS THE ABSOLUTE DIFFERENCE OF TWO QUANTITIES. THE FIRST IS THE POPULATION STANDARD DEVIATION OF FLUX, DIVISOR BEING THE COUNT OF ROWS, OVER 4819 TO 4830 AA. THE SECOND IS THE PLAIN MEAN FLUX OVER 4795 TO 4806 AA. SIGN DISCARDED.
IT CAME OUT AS 8.3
